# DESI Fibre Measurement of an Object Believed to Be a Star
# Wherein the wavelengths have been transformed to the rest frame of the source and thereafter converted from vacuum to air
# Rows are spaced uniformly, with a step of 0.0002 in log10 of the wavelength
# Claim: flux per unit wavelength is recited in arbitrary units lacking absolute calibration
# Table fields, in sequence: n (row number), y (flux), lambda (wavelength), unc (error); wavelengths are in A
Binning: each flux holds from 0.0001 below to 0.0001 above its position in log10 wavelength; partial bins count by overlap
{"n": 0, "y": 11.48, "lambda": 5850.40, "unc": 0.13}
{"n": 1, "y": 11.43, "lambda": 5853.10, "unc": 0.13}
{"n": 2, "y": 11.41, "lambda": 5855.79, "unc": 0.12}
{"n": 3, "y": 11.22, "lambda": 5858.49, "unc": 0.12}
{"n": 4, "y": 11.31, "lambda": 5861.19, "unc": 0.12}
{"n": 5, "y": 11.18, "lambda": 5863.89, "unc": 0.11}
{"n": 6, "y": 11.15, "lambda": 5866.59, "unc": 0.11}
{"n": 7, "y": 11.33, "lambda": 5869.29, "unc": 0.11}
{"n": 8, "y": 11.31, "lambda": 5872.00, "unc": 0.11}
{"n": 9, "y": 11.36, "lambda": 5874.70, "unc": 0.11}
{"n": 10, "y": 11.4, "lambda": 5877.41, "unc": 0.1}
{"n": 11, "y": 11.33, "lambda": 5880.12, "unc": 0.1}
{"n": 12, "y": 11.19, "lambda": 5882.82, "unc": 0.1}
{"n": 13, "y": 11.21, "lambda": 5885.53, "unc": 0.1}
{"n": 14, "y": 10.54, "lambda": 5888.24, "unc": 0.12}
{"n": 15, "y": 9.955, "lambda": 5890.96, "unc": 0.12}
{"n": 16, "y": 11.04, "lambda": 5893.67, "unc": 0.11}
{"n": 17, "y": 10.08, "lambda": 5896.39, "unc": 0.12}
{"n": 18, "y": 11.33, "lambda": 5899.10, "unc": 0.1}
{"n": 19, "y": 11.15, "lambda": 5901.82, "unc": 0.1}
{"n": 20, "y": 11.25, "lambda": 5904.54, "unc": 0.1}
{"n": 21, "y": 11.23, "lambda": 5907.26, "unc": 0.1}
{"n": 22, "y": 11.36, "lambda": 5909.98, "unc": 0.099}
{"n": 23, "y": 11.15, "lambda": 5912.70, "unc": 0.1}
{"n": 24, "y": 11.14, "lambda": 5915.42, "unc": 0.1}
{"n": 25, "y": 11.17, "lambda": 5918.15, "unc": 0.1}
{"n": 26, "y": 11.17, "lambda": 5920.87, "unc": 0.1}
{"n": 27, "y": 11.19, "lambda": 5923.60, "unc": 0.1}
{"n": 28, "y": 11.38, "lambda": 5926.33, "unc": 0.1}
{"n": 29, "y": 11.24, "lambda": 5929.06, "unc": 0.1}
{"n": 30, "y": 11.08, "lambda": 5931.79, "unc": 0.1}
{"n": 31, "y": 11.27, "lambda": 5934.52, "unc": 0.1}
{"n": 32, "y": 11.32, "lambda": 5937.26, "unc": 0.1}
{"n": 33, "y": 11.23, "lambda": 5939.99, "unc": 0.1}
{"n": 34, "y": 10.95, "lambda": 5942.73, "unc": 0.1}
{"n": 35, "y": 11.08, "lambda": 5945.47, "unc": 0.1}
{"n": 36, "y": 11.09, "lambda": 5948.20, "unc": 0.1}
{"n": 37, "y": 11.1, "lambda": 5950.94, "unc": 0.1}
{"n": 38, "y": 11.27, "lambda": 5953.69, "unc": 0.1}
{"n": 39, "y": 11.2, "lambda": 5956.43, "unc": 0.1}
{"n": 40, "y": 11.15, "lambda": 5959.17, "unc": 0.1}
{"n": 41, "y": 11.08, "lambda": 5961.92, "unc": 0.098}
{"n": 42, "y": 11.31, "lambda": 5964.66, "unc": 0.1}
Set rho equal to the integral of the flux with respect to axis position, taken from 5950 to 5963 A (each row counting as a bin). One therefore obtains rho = 145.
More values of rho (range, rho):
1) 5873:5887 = 158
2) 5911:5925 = 156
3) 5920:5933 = 146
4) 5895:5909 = 154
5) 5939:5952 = 144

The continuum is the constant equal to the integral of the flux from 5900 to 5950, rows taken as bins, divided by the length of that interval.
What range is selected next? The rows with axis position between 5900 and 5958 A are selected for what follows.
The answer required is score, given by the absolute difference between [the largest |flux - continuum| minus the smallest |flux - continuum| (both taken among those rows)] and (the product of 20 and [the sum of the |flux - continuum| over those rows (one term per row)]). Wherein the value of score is 33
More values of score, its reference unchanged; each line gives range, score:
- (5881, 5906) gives 67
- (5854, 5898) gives 86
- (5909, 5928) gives 10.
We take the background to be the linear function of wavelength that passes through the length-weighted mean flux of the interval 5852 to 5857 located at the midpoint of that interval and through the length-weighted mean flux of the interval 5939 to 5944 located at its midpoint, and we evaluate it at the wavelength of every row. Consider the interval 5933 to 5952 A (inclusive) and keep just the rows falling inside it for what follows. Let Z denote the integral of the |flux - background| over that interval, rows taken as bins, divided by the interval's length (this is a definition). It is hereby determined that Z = 0.11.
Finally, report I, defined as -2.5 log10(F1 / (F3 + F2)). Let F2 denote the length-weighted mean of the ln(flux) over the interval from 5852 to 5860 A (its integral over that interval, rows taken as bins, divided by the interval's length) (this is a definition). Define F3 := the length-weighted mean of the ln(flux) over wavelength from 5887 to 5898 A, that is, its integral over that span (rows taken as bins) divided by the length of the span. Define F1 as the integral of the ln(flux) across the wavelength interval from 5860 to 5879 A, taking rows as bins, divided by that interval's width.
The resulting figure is 0.736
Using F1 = 2.42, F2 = 2.43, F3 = 2.34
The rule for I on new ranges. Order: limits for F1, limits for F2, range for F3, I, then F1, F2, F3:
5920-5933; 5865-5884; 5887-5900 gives 0.741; 2.42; 2.42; 2.36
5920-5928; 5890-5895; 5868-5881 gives 0.740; 2.42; 2.36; 2.43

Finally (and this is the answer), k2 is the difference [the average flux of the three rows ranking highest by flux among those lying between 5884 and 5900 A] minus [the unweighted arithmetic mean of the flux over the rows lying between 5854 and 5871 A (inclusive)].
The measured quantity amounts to -0.07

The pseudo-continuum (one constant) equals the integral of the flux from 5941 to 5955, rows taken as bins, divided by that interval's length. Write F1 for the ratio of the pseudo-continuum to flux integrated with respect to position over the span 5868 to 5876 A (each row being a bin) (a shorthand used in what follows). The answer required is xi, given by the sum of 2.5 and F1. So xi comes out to 10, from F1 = 7.8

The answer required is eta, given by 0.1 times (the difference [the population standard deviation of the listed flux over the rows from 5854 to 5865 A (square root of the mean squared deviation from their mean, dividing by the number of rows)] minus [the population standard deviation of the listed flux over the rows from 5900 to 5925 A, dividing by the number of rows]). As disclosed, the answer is 0.002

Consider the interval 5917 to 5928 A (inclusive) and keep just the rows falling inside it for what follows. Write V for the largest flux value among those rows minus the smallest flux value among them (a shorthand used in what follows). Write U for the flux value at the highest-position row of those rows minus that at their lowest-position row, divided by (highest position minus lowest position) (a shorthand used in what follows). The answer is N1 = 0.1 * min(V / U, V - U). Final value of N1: 0.0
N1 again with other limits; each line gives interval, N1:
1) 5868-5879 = 0.0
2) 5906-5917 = -2.0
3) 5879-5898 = -1.8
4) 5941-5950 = 0.0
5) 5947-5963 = -26.1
